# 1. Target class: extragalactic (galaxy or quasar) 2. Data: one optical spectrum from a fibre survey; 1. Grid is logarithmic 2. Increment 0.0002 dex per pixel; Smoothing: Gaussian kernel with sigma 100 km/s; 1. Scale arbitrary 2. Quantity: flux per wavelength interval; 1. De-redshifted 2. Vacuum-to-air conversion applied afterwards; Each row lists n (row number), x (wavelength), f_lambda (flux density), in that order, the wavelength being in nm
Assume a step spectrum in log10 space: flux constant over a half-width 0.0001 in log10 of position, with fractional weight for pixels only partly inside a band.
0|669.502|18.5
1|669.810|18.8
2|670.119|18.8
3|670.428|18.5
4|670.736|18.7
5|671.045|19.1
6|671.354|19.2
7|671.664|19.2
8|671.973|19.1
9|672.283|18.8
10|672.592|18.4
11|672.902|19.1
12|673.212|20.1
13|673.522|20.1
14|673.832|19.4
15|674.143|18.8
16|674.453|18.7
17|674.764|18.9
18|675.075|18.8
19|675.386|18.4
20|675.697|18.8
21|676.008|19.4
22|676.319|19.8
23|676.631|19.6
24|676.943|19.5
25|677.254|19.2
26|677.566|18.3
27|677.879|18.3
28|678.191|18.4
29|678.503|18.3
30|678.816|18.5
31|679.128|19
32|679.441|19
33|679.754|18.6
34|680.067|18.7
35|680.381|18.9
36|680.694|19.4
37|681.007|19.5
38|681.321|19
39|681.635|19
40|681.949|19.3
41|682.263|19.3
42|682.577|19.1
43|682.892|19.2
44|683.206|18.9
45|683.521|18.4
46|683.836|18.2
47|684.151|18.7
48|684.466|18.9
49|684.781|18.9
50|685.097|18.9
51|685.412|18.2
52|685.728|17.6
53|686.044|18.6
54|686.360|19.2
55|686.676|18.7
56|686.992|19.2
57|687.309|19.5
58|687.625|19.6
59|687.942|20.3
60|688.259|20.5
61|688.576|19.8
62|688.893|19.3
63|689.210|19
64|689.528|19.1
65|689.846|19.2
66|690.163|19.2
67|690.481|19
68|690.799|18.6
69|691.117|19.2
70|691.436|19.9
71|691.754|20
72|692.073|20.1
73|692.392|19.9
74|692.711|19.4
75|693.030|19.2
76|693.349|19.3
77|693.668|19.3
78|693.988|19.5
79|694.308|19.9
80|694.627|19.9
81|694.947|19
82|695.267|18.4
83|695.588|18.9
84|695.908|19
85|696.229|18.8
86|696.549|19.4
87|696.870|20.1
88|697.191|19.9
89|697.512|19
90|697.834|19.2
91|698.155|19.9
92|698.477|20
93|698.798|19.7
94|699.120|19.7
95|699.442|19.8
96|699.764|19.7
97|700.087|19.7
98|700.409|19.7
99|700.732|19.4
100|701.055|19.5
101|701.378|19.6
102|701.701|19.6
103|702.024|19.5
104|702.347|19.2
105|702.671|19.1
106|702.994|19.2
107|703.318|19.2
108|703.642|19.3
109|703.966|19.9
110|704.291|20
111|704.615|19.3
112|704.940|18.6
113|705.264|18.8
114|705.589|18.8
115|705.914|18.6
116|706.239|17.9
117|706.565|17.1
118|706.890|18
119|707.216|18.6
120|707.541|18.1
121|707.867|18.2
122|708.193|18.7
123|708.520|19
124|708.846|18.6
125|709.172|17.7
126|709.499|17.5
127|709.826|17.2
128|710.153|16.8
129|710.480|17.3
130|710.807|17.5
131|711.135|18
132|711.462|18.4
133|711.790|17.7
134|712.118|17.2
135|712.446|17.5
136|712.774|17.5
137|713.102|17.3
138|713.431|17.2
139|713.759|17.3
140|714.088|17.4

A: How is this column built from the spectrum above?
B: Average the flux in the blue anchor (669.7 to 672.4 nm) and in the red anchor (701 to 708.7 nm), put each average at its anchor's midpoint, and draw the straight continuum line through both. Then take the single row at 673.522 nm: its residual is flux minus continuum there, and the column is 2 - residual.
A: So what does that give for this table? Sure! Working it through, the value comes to 0.81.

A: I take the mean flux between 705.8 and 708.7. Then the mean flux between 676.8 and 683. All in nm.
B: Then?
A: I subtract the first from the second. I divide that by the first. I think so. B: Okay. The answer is 0.037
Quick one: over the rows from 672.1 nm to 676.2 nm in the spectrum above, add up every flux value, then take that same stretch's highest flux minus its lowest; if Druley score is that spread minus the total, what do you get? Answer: -246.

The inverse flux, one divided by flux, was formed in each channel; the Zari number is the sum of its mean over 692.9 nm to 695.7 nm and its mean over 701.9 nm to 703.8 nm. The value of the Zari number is 0.104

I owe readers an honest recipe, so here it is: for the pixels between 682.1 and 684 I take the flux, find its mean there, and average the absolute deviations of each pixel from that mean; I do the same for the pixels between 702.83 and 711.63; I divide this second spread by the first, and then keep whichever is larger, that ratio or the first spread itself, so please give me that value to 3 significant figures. 1.87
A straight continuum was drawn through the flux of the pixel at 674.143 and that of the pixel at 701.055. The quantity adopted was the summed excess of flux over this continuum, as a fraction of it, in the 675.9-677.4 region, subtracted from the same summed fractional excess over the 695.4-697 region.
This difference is -0.20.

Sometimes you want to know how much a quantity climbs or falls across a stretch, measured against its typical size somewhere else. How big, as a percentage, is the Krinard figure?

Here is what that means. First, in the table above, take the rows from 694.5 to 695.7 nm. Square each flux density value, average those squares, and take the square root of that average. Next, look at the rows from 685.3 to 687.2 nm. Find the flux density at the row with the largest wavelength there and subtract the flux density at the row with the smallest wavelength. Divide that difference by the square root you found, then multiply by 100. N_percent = 5.2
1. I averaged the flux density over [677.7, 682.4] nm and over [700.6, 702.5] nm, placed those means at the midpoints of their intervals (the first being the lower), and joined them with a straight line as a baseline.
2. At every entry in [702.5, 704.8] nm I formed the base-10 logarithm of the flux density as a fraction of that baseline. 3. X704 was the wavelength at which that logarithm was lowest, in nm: 702.671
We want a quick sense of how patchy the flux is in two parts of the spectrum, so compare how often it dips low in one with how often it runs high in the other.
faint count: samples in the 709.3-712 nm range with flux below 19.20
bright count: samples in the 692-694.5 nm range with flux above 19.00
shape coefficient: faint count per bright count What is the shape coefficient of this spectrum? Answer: 1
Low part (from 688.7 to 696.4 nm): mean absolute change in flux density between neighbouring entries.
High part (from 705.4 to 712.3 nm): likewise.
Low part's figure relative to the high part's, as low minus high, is -0.20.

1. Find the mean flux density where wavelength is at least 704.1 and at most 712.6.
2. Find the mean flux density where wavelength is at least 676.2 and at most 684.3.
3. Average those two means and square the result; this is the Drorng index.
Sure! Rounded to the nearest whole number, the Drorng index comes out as 343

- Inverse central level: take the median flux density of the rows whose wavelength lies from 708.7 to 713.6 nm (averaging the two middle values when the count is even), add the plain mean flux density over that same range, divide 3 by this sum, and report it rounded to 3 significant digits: 0.0856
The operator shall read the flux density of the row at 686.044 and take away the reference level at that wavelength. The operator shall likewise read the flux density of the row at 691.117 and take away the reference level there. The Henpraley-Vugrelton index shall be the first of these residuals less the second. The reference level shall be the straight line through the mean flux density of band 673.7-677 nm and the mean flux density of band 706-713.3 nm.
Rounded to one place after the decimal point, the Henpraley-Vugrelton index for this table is -0.8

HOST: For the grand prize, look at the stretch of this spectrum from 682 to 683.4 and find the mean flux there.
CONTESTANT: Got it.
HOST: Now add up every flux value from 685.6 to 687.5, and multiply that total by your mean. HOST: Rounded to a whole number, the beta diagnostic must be 2157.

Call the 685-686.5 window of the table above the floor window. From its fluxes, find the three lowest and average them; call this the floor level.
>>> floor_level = 18.1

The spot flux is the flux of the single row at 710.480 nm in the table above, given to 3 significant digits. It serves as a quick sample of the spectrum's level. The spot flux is 17.3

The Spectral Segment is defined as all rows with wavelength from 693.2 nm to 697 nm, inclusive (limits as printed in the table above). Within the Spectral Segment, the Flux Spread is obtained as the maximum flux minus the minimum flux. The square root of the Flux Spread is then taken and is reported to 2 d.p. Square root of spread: 1.30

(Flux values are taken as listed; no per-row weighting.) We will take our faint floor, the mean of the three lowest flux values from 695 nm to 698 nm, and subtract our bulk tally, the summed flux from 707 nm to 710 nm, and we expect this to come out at -145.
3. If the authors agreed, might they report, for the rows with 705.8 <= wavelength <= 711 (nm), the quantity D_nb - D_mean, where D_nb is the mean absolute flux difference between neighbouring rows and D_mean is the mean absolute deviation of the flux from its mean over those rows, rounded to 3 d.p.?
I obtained -0.063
